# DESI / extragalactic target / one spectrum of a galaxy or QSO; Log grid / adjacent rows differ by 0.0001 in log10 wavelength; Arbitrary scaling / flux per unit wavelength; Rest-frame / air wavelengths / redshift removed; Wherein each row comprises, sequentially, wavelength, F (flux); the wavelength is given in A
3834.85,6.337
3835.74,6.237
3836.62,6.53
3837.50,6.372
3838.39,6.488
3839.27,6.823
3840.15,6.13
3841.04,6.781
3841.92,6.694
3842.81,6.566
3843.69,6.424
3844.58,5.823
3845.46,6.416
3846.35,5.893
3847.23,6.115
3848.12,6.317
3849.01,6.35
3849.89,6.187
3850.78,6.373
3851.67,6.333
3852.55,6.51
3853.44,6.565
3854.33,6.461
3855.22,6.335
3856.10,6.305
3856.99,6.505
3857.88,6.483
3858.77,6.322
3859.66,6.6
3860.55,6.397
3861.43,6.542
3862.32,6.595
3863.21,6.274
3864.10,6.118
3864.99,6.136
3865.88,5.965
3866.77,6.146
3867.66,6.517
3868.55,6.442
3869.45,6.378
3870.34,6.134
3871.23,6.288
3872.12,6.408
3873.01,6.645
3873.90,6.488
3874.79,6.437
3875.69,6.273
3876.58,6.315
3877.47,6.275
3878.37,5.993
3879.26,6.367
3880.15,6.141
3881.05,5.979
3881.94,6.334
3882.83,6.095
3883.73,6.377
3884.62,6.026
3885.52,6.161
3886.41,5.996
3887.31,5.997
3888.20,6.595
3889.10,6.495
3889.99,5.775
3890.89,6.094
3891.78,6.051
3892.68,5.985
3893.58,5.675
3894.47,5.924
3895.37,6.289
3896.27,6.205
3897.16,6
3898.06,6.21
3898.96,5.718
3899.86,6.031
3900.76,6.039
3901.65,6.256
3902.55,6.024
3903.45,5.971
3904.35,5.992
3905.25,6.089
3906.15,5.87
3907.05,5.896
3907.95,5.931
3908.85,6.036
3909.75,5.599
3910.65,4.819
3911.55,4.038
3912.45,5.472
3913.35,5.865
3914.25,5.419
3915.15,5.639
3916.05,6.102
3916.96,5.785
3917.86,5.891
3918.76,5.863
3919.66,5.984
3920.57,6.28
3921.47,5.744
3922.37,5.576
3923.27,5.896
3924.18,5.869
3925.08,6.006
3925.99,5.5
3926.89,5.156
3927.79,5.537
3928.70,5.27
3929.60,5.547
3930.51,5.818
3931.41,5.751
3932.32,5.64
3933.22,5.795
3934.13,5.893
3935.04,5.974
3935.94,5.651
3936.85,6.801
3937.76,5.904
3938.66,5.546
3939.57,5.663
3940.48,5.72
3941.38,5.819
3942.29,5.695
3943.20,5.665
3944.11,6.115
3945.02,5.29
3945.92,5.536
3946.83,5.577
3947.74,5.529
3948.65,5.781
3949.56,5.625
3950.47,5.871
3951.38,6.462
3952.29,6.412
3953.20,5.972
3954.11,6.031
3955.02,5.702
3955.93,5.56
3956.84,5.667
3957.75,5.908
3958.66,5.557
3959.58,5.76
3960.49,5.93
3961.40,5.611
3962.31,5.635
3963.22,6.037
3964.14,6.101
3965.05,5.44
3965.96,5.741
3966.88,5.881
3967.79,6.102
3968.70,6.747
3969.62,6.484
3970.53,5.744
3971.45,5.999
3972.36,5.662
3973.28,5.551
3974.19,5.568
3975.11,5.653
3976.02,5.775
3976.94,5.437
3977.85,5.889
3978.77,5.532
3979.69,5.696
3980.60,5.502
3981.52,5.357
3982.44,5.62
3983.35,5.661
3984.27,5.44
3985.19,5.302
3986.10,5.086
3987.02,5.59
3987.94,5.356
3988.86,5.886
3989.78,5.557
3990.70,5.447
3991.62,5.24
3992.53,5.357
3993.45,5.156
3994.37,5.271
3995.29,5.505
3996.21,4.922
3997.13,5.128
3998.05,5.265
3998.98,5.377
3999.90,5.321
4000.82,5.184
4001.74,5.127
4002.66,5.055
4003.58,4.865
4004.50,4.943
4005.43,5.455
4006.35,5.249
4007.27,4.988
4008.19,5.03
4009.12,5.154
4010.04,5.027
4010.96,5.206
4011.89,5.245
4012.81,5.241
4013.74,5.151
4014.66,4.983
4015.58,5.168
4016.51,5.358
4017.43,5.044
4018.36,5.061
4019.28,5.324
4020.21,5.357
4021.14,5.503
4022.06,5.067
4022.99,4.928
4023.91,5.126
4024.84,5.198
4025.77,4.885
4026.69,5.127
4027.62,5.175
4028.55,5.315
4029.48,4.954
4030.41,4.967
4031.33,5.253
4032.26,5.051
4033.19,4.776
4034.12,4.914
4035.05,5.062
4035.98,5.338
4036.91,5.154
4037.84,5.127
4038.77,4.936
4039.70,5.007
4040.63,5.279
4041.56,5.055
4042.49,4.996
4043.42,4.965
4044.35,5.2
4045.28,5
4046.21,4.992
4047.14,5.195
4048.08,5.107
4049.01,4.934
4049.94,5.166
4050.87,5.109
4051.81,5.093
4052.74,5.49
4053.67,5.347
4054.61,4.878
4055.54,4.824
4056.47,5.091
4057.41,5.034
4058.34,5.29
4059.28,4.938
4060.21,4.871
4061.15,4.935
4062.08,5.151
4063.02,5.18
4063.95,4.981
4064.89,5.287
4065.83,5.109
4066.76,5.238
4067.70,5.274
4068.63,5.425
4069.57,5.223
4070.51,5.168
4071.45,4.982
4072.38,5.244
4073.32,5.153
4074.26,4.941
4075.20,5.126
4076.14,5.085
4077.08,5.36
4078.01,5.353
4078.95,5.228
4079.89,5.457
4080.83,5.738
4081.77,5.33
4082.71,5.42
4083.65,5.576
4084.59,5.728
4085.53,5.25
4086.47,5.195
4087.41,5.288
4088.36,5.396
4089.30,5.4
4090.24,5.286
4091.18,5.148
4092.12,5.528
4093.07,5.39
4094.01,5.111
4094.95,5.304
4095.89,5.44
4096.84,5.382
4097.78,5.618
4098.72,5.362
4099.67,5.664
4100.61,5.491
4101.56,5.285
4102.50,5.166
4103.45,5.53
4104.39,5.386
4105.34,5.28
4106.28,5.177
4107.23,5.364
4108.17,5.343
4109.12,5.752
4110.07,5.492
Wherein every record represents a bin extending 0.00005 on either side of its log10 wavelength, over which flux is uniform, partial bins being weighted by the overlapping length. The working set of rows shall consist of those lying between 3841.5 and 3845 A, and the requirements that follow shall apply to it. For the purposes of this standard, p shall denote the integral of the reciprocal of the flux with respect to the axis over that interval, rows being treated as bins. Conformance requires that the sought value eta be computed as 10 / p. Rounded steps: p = 0.549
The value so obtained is 18.2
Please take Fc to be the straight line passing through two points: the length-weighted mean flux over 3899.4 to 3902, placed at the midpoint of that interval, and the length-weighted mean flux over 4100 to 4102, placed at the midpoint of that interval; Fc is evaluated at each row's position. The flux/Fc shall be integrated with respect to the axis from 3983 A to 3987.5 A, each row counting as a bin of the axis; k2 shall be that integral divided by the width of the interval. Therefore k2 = 0.930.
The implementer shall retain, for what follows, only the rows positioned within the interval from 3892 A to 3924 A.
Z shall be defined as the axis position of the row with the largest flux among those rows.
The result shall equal 3895.37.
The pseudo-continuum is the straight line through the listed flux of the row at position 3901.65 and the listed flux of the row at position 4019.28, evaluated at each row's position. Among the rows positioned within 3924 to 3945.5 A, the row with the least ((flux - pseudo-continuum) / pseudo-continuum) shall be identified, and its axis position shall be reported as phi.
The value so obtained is 3926.89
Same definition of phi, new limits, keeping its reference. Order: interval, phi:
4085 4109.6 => 4094.01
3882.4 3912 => 3911.55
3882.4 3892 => 3889.99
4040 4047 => 4043.42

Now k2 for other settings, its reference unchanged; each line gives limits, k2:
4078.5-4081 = 0.993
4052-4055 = 0.939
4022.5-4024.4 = 0.885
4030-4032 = 0.907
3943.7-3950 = 0.947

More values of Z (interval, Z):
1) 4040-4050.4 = 4040.63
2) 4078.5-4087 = 4080.83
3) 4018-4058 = 4021.14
